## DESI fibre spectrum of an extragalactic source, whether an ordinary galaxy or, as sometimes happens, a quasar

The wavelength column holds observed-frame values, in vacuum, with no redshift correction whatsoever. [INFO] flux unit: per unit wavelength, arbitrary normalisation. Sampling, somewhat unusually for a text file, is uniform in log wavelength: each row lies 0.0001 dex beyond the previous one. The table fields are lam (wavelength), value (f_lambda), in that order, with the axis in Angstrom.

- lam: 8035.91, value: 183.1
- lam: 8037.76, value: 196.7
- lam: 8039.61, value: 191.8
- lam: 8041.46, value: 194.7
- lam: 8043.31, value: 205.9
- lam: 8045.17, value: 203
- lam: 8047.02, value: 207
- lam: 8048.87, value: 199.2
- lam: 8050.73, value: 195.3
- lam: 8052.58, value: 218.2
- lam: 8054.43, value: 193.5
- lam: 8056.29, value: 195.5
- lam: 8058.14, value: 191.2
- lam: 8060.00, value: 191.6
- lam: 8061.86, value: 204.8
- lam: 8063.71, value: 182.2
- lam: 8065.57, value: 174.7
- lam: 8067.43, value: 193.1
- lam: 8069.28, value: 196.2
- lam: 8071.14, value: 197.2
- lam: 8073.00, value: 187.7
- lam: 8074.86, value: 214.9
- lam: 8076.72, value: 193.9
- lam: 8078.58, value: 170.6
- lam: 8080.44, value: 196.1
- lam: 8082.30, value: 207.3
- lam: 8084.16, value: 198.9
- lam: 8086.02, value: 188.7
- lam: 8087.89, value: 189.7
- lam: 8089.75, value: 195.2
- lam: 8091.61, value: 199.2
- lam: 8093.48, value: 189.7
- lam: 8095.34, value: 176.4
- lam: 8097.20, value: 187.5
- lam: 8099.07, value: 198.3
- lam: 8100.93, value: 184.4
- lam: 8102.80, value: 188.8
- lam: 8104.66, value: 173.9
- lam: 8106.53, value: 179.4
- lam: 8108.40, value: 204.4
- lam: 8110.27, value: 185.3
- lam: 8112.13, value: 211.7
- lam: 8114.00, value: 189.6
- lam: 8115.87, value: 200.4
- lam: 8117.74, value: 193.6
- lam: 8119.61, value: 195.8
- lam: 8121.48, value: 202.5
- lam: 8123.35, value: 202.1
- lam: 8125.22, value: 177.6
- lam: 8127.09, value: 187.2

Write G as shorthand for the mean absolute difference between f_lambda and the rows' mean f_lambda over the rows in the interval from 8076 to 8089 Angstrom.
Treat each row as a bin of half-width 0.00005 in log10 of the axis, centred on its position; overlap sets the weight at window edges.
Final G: 7.9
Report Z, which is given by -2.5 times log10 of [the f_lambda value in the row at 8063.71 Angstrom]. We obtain -5.65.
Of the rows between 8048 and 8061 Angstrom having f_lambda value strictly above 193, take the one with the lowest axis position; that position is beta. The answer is 8048.87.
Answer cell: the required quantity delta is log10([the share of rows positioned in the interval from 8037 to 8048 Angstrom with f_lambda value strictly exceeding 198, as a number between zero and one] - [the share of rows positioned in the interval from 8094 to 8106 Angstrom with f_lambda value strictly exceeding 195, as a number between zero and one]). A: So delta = -0.48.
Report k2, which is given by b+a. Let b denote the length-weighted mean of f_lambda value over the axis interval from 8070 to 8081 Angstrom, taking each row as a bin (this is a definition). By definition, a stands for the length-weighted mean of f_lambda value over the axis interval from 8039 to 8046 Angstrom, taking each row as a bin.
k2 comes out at 392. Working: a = 199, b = 193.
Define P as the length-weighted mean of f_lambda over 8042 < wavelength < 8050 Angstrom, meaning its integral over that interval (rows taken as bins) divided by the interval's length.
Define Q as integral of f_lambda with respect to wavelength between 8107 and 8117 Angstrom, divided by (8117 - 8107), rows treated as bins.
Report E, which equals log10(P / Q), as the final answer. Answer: 0.012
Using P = 203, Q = 197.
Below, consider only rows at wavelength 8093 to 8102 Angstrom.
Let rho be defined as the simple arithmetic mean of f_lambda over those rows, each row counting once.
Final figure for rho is 187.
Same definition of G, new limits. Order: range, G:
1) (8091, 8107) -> 7.0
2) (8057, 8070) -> 6.9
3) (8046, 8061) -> 6.9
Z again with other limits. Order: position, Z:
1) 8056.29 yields -5.73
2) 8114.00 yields -5.69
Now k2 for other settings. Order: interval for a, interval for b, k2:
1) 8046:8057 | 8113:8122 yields 398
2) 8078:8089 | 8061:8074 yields 384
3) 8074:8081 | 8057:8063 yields 389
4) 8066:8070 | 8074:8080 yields 385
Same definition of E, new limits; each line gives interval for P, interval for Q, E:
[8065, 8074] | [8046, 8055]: -0.028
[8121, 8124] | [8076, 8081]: 0.037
